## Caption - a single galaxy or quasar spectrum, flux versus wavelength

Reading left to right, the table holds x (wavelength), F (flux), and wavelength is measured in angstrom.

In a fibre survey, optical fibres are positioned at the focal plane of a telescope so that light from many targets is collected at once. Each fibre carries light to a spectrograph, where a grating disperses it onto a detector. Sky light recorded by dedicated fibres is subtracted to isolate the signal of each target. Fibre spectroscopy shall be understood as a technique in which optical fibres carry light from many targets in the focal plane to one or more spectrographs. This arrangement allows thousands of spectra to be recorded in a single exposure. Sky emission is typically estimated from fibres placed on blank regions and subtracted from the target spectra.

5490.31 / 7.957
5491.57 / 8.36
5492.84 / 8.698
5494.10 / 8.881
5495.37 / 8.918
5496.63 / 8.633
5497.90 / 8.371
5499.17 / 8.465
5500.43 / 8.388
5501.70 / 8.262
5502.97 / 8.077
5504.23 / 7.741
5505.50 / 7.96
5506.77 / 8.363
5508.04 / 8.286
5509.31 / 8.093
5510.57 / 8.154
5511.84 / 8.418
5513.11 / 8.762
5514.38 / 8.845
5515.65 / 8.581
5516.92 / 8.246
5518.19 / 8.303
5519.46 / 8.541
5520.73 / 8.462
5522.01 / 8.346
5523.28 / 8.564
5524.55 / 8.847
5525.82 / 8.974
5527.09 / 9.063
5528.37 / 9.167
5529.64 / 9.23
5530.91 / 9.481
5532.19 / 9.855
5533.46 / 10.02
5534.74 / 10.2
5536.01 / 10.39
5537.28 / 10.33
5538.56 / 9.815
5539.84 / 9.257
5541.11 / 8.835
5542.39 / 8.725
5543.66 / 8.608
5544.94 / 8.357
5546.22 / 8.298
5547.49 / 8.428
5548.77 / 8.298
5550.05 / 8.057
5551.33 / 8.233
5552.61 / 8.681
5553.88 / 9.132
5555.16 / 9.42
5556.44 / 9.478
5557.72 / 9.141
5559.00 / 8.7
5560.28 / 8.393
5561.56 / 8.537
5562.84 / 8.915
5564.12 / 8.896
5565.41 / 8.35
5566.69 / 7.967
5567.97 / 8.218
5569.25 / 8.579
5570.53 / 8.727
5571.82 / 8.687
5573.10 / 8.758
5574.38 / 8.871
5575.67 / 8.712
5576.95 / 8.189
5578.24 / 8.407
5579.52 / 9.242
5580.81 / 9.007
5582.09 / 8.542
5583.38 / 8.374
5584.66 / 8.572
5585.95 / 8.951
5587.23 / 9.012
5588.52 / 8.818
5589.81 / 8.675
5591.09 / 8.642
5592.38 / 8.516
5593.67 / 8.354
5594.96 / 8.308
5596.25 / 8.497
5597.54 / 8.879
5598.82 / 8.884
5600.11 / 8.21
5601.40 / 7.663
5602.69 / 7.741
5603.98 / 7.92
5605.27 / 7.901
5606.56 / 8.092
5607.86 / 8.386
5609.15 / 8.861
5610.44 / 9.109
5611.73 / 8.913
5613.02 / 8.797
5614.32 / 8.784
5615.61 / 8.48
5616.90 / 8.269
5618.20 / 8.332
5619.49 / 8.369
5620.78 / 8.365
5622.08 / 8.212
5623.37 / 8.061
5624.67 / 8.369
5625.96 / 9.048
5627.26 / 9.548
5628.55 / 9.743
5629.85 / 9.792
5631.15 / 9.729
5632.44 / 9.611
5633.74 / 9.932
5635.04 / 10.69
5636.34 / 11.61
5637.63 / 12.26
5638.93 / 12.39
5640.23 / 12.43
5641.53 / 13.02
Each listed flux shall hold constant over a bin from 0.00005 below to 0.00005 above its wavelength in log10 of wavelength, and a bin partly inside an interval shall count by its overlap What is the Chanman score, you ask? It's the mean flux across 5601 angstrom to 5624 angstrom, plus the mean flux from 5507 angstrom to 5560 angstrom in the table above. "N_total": 17.2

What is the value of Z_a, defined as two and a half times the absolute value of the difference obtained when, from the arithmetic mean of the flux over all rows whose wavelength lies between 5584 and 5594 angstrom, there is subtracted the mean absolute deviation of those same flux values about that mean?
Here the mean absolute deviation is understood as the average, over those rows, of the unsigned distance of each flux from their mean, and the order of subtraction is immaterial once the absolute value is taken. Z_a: 21.3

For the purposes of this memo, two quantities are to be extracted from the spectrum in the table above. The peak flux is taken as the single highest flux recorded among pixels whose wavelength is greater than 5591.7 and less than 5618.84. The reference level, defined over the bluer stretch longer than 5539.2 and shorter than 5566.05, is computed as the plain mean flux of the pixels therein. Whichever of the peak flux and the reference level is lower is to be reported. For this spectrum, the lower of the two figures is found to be 8.70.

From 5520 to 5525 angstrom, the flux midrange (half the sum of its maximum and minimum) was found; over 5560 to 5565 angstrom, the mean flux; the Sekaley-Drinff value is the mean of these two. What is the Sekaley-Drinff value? 8.6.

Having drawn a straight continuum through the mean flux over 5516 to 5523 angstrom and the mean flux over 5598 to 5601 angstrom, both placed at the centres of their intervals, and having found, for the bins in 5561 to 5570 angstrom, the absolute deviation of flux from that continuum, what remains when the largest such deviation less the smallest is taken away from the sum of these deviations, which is 1.5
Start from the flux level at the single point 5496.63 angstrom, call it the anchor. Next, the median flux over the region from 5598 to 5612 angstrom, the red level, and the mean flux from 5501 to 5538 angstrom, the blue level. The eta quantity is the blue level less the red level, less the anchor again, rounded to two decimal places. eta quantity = -8.03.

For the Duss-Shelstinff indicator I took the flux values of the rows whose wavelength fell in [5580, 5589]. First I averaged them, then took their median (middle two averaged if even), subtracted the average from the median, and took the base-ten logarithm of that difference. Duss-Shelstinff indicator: -1.2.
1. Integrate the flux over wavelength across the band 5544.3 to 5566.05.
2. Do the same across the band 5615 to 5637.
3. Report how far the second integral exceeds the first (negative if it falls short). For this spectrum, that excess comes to 14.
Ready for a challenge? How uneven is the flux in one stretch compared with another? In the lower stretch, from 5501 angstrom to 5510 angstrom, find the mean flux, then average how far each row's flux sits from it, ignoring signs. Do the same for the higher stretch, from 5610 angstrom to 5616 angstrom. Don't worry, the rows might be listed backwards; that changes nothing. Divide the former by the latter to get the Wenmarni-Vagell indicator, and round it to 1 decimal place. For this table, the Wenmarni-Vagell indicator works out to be 1.1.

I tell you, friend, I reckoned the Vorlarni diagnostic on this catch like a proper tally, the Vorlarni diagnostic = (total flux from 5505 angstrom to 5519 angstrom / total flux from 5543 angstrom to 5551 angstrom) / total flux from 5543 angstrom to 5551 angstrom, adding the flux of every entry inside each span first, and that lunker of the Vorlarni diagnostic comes 0.037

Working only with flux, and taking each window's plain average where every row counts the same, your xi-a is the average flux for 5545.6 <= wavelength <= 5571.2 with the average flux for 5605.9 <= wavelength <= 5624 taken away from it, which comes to 0.1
